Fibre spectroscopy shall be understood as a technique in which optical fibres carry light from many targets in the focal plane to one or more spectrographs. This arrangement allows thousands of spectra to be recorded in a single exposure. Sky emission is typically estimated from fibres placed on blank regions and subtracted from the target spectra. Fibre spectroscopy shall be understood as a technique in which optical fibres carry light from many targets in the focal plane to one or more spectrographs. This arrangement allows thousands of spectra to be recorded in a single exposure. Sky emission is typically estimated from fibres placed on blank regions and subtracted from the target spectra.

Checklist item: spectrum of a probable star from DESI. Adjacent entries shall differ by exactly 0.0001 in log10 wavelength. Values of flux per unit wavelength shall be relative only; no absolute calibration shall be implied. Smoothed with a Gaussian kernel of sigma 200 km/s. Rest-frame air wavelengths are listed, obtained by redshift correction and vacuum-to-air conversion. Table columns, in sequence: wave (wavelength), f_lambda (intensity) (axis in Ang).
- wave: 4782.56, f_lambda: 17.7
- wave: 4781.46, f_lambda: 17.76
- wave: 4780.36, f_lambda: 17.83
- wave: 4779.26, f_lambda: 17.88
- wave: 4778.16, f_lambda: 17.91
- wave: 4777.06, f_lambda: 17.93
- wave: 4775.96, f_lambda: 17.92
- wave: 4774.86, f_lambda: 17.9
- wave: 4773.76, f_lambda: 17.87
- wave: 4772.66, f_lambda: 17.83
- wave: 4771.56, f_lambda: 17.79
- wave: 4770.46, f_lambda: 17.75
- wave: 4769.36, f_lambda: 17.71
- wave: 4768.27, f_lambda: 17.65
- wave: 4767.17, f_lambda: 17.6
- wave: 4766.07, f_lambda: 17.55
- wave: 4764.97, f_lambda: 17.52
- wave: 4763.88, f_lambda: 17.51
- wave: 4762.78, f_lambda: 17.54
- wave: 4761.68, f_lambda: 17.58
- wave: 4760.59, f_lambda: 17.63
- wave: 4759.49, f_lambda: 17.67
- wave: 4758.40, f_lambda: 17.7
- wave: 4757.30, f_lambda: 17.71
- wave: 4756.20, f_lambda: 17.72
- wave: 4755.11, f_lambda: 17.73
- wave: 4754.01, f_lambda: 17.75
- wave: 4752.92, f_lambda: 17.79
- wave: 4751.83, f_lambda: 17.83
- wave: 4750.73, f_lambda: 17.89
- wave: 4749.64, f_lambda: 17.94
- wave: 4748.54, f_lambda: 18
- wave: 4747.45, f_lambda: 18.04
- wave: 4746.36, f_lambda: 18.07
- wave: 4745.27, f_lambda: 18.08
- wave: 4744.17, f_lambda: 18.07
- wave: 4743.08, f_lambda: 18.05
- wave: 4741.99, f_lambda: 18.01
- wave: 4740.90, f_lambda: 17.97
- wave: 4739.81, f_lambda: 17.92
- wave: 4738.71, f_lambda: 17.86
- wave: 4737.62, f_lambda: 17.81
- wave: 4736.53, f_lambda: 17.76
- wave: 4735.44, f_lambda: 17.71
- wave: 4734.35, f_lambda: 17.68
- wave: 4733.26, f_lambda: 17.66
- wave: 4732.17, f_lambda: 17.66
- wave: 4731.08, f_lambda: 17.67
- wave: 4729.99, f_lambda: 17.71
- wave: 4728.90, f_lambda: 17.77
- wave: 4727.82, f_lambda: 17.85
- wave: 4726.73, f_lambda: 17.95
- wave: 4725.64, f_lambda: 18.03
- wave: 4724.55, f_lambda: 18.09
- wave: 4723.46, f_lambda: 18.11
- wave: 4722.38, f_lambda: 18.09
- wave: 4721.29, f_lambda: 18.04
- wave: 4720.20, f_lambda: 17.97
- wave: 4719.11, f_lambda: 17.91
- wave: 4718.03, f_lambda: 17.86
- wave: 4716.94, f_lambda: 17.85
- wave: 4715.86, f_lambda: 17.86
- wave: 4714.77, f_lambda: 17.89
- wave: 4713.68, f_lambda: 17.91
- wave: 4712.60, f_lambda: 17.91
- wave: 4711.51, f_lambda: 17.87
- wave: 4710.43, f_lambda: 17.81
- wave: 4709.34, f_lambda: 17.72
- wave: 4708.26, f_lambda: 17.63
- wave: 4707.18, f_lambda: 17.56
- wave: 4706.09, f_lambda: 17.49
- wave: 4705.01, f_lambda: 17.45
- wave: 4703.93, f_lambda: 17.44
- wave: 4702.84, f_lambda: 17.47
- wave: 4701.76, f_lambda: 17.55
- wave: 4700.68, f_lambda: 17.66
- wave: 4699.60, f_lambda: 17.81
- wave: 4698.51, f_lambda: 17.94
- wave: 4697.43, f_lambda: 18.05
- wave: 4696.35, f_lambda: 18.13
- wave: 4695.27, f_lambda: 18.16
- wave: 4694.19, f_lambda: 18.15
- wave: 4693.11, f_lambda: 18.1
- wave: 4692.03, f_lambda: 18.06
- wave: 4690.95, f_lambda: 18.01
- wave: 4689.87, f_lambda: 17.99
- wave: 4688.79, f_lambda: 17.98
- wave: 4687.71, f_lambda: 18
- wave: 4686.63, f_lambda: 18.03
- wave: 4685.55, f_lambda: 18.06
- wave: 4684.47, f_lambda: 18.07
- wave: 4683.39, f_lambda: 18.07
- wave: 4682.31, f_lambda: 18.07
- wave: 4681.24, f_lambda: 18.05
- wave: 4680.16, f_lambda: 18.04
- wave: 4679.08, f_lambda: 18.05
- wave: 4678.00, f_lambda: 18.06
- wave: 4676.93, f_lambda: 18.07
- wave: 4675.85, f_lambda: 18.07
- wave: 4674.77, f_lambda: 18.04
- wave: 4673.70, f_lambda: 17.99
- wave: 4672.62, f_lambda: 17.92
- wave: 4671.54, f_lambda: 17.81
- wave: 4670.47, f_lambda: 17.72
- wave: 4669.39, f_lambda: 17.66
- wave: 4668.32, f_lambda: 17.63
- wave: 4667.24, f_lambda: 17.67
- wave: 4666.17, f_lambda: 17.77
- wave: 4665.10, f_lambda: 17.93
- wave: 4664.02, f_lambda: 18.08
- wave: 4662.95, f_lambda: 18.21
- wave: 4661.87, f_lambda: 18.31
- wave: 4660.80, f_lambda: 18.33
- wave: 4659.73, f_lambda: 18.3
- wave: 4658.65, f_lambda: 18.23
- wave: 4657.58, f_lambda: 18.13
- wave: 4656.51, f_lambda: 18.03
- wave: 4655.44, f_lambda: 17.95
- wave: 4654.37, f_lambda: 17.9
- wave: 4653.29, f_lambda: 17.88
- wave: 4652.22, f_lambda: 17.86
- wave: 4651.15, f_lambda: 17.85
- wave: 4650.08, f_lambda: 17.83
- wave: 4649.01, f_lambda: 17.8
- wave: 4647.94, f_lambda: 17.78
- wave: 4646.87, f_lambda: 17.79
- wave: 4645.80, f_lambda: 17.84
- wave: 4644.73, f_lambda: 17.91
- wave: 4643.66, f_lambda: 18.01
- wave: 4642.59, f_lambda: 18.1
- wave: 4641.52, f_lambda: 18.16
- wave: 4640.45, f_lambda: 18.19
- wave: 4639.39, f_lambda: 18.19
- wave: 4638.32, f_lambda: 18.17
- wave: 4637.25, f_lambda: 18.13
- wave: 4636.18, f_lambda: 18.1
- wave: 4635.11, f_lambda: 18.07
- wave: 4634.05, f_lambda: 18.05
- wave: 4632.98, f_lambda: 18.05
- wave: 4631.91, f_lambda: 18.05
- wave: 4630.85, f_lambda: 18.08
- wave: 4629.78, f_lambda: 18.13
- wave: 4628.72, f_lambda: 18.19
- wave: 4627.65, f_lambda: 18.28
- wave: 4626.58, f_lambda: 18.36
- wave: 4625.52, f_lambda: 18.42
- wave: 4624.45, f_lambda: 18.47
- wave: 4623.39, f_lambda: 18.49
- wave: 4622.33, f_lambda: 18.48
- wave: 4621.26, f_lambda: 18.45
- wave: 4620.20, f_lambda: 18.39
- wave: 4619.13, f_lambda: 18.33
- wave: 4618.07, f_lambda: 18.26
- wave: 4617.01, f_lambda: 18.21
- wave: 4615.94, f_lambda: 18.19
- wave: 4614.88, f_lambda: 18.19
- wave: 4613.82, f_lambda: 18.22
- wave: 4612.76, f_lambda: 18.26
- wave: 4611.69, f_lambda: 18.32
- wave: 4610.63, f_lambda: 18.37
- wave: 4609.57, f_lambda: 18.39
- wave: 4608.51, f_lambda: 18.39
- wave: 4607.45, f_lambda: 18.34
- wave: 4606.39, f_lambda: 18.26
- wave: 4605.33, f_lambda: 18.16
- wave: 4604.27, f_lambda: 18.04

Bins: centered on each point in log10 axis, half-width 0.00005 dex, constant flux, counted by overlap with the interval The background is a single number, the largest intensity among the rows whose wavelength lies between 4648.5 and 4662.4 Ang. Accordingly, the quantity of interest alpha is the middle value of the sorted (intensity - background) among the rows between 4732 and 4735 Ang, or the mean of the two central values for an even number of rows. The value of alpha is -0.7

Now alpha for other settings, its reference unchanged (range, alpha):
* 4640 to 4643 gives -0.2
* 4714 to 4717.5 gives -0.5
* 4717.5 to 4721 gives -0.4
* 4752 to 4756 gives -0.6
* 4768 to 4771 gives -0.6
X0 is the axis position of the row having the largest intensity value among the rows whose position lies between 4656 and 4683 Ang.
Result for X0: 4660.80 Ang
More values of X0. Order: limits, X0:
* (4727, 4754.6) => 4745.27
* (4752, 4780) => 4777.06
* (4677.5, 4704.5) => 4695.27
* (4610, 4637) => 4623.39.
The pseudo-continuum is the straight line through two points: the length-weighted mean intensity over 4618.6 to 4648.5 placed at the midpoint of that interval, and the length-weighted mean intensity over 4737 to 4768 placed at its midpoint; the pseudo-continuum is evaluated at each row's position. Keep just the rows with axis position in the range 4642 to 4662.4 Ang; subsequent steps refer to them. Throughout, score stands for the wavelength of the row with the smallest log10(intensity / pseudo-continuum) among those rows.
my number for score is 4647.94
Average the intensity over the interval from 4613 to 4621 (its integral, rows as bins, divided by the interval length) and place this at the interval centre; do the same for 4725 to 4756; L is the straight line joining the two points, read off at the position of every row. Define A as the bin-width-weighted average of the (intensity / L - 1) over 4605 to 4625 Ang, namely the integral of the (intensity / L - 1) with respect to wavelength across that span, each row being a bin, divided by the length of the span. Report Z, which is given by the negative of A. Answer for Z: -0.0025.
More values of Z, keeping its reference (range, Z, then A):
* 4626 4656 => 0.0093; -0.0093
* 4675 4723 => 0.0053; -0.0053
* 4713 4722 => 0.0016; -0.0016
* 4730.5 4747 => 0.0004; -0.0004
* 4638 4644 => 0.0030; -0.0030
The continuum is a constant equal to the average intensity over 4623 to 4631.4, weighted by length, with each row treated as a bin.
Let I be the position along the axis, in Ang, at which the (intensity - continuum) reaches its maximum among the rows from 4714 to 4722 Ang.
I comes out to 4721.29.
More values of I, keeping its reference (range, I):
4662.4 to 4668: 4662.95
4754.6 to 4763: 4755.11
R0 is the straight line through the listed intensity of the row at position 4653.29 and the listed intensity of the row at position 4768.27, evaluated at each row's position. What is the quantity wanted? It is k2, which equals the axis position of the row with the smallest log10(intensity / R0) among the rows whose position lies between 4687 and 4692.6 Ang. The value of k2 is 4688.79 Ang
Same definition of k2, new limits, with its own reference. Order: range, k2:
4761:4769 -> 4763.88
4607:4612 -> 4611.69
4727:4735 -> 4732.17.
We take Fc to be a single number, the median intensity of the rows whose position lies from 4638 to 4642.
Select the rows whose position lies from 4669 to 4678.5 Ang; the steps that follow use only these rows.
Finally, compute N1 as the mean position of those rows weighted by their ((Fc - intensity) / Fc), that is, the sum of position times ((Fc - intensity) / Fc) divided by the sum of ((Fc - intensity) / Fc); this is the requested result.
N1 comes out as 4672.1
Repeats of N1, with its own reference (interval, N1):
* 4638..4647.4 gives 4645.4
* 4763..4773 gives 4767.7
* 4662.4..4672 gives 4668.4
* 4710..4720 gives 4714.7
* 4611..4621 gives 4616.8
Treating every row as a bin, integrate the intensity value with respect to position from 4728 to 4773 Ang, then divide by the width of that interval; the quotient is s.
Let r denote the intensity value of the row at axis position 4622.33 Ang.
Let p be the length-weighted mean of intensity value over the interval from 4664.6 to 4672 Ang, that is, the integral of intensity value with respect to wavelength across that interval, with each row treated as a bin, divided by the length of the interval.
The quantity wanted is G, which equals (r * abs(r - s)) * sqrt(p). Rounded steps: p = 17.8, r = 18.48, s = 17.8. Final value 55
